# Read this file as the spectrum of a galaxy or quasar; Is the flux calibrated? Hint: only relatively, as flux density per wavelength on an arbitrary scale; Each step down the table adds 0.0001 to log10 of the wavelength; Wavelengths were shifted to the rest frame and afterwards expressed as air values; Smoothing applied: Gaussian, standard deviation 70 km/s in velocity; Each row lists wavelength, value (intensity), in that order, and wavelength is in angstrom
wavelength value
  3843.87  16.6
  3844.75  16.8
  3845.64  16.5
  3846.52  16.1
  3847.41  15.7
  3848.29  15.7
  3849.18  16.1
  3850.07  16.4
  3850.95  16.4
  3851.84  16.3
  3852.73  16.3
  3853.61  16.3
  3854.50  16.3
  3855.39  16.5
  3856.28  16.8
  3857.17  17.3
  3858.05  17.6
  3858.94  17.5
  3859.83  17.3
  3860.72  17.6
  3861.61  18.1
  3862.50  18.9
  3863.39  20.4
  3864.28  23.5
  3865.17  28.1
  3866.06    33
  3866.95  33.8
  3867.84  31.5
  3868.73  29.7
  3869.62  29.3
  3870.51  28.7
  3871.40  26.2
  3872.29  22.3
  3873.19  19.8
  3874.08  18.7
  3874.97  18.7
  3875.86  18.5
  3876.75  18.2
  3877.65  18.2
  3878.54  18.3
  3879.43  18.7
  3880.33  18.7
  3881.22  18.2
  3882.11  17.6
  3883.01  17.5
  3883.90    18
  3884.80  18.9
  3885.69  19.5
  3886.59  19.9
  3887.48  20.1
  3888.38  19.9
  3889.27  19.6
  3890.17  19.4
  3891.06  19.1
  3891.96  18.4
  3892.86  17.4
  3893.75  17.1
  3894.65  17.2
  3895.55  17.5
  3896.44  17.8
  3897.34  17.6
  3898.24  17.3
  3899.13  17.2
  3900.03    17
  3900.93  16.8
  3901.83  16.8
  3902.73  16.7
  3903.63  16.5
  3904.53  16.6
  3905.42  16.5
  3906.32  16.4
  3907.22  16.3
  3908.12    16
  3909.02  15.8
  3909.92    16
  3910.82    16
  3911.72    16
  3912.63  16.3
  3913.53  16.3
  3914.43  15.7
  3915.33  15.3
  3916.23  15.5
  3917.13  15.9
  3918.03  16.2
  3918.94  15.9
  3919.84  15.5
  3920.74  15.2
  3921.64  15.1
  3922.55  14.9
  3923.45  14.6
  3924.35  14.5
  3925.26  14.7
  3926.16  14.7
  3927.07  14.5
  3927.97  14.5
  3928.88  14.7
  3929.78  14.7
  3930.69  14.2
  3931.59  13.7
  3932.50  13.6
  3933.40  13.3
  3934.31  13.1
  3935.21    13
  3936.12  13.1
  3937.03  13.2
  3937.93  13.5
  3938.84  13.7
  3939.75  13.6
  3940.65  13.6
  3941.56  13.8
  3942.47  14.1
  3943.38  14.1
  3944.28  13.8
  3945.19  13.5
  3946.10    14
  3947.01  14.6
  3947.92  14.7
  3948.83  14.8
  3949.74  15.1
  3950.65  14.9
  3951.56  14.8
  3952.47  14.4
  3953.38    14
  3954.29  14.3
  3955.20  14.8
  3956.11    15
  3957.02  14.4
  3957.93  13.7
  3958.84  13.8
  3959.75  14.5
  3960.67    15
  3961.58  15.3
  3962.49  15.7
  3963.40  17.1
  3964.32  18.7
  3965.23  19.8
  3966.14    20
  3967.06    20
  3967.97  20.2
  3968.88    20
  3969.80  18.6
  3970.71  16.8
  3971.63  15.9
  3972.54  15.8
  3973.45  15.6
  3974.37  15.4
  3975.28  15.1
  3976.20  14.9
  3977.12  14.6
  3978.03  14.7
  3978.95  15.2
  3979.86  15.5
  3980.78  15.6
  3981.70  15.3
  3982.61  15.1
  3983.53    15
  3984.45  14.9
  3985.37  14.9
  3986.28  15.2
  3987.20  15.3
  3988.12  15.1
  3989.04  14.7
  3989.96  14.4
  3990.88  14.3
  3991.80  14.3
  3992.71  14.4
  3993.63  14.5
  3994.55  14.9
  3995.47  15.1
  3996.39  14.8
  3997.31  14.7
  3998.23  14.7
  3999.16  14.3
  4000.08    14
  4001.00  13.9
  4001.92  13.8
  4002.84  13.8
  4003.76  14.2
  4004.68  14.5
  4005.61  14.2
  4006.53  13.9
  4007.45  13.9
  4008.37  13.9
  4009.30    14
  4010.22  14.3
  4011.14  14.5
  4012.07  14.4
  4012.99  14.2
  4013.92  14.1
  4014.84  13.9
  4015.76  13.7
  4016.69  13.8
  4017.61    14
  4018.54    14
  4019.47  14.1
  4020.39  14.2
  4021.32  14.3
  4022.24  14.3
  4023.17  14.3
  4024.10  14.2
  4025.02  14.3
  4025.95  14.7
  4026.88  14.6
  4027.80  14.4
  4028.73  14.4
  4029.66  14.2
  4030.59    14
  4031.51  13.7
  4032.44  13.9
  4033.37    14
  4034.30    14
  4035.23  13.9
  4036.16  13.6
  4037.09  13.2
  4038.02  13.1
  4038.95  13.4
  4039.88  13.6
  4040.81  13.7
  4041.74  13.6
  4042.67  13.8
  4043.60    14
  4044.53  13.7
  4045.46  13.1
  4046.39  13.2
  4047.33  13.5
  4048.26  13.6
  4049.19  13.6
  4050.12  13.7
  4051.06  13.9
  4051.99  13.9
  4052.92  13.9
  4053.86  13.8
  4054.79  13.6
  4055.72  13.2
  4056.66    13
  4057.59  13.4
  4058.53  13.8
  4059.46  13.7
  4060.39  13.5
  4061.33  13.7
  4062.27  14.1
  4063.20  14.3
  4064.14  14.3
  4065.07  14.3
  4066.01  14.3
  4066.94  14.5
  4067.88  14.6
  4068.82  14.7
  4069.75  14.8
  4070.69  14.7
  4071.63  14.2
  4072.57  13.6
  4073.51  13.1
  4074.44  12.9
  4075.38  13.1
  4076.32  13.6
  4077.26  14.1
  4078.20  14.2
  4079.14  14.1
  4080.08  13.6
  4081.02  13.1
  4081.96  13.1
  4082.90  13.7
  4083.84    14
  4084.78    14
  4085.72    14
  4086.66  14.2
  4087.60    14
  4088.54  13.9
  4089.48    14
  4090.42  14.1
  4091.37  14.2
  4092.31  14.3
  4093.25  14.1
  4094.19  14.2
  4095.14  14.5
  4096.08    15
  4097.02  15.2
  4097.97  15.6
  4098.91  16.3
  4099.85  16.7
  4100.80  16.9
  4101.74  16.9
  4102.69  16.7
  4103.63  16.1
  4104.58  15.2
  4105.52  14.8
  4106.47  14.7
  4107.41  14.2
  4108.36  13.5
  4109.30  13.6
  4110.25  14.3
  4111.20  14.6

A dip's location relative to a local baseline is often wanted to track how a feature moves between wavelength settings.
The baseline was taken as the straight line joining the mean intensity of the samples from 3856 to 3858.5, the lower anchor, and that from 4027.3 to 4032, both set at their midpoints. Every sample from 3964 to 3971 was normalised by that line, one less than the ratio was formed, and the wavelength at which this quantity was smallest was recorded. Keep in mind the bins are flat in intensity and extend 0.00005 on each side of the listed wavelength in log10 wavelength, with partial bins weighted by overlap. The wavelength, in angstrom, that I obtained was 3970.71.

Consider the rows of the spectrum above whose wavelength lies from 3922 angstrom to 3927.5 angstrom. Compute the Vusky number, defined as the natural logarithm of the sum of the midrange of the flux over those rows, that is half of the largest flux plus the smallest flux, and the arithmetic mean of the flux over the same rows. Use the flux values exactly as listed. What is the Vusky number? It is 3.38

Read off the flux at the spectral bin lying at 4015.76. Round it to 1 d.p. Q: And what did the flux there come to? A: 13.7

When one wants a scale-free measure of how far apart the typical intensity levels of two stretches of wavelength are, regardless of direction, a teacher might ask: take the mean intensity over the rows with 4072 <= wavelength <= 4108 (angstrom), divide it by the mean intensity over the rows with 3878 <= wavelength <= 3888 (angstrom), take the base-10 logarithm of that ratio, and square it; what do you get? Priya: 0.012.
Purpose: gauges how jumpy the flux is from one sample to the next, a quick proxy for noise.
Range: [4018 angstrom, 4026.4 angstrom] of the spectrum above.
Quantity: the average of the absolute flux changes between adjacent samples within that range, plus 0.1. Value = 0.21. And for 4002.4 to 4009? 0.32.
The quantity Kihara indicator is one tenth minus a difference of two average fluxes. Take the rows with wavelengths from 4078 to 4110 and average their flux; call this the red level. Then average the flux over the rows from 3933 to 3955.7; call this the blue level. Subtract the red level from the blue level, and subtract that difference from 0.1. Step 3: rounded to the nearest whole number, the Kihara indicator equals 1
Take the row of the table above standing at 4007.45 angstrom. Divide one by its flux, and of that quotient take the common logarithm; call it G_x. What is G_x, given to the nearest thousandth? -1.143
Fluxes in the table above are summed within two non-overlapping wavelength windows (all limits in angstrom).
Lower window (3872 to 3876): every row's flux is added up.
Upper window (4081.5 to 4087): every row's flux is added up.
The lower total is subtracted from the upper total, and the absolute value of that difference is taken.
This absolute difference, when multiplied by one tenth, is 1.5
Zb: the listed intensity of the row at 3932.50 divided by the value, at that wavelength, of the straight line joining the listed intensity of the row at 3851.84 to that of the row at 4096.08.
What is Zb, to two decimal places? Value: 0.86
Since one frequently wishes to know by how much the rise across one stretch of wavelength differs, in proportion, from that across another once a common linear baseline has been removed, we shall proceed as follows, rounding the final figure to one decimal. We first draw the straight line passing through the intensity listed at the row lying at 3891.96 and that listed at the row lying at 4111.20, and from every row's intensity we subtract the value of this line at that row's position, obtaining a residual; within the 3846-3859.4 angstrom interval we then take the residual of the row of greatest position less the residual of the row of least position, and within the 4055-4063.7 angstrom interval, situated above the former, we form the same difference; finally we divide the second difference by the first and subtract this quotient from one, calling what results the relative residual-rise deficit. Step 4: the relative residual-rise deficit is 0.2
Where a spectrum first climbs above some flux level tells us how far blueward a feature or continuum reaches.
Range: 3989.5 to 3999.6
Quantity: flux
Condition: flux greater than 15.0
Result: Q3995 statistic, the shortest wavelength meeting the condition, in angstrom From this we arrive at 3995.47 angstrom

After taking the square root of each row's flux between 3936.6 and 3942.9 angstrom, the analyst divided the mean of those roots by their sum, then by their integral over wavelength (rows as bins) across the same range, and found 0.0061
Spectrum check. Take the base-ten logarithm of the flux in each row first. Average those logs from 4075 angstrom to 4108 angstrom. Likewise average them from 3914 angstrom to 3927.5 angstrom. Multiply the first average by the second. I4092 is 1.37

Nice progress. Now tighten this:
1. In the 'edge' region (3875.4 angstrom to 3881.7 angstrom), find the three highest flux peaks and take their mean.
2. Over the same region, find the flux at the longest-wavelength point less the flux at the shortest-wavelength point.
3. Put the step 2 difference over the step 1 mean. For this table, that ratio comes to -0.016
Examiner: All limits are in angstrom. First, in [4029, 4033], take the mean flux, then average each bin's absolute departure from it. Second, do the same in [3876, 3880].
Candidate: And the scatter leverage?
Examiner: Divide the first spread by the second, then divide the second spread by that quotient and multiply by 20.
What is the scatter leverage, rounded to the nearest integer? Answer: 4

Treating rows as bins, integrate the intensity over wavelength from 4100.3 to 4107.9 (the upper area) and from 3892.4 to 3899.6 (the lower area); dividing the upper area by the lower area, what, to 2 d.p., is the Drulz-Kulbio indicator 0.95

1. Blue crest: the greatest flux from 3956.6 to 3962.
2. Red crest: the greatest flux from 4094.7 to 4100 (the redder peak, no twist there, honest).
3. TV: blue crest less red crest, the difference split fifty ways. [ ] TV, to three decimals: -0.028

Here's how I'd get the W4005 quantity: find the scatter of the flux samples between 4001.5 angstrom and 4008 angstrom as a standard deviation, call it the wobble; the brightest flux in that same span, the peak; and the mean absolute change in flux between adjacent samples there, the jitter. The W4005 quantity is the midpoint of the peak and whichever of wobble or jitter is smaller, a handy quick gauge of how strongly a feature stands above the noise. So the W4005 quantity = 7.4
